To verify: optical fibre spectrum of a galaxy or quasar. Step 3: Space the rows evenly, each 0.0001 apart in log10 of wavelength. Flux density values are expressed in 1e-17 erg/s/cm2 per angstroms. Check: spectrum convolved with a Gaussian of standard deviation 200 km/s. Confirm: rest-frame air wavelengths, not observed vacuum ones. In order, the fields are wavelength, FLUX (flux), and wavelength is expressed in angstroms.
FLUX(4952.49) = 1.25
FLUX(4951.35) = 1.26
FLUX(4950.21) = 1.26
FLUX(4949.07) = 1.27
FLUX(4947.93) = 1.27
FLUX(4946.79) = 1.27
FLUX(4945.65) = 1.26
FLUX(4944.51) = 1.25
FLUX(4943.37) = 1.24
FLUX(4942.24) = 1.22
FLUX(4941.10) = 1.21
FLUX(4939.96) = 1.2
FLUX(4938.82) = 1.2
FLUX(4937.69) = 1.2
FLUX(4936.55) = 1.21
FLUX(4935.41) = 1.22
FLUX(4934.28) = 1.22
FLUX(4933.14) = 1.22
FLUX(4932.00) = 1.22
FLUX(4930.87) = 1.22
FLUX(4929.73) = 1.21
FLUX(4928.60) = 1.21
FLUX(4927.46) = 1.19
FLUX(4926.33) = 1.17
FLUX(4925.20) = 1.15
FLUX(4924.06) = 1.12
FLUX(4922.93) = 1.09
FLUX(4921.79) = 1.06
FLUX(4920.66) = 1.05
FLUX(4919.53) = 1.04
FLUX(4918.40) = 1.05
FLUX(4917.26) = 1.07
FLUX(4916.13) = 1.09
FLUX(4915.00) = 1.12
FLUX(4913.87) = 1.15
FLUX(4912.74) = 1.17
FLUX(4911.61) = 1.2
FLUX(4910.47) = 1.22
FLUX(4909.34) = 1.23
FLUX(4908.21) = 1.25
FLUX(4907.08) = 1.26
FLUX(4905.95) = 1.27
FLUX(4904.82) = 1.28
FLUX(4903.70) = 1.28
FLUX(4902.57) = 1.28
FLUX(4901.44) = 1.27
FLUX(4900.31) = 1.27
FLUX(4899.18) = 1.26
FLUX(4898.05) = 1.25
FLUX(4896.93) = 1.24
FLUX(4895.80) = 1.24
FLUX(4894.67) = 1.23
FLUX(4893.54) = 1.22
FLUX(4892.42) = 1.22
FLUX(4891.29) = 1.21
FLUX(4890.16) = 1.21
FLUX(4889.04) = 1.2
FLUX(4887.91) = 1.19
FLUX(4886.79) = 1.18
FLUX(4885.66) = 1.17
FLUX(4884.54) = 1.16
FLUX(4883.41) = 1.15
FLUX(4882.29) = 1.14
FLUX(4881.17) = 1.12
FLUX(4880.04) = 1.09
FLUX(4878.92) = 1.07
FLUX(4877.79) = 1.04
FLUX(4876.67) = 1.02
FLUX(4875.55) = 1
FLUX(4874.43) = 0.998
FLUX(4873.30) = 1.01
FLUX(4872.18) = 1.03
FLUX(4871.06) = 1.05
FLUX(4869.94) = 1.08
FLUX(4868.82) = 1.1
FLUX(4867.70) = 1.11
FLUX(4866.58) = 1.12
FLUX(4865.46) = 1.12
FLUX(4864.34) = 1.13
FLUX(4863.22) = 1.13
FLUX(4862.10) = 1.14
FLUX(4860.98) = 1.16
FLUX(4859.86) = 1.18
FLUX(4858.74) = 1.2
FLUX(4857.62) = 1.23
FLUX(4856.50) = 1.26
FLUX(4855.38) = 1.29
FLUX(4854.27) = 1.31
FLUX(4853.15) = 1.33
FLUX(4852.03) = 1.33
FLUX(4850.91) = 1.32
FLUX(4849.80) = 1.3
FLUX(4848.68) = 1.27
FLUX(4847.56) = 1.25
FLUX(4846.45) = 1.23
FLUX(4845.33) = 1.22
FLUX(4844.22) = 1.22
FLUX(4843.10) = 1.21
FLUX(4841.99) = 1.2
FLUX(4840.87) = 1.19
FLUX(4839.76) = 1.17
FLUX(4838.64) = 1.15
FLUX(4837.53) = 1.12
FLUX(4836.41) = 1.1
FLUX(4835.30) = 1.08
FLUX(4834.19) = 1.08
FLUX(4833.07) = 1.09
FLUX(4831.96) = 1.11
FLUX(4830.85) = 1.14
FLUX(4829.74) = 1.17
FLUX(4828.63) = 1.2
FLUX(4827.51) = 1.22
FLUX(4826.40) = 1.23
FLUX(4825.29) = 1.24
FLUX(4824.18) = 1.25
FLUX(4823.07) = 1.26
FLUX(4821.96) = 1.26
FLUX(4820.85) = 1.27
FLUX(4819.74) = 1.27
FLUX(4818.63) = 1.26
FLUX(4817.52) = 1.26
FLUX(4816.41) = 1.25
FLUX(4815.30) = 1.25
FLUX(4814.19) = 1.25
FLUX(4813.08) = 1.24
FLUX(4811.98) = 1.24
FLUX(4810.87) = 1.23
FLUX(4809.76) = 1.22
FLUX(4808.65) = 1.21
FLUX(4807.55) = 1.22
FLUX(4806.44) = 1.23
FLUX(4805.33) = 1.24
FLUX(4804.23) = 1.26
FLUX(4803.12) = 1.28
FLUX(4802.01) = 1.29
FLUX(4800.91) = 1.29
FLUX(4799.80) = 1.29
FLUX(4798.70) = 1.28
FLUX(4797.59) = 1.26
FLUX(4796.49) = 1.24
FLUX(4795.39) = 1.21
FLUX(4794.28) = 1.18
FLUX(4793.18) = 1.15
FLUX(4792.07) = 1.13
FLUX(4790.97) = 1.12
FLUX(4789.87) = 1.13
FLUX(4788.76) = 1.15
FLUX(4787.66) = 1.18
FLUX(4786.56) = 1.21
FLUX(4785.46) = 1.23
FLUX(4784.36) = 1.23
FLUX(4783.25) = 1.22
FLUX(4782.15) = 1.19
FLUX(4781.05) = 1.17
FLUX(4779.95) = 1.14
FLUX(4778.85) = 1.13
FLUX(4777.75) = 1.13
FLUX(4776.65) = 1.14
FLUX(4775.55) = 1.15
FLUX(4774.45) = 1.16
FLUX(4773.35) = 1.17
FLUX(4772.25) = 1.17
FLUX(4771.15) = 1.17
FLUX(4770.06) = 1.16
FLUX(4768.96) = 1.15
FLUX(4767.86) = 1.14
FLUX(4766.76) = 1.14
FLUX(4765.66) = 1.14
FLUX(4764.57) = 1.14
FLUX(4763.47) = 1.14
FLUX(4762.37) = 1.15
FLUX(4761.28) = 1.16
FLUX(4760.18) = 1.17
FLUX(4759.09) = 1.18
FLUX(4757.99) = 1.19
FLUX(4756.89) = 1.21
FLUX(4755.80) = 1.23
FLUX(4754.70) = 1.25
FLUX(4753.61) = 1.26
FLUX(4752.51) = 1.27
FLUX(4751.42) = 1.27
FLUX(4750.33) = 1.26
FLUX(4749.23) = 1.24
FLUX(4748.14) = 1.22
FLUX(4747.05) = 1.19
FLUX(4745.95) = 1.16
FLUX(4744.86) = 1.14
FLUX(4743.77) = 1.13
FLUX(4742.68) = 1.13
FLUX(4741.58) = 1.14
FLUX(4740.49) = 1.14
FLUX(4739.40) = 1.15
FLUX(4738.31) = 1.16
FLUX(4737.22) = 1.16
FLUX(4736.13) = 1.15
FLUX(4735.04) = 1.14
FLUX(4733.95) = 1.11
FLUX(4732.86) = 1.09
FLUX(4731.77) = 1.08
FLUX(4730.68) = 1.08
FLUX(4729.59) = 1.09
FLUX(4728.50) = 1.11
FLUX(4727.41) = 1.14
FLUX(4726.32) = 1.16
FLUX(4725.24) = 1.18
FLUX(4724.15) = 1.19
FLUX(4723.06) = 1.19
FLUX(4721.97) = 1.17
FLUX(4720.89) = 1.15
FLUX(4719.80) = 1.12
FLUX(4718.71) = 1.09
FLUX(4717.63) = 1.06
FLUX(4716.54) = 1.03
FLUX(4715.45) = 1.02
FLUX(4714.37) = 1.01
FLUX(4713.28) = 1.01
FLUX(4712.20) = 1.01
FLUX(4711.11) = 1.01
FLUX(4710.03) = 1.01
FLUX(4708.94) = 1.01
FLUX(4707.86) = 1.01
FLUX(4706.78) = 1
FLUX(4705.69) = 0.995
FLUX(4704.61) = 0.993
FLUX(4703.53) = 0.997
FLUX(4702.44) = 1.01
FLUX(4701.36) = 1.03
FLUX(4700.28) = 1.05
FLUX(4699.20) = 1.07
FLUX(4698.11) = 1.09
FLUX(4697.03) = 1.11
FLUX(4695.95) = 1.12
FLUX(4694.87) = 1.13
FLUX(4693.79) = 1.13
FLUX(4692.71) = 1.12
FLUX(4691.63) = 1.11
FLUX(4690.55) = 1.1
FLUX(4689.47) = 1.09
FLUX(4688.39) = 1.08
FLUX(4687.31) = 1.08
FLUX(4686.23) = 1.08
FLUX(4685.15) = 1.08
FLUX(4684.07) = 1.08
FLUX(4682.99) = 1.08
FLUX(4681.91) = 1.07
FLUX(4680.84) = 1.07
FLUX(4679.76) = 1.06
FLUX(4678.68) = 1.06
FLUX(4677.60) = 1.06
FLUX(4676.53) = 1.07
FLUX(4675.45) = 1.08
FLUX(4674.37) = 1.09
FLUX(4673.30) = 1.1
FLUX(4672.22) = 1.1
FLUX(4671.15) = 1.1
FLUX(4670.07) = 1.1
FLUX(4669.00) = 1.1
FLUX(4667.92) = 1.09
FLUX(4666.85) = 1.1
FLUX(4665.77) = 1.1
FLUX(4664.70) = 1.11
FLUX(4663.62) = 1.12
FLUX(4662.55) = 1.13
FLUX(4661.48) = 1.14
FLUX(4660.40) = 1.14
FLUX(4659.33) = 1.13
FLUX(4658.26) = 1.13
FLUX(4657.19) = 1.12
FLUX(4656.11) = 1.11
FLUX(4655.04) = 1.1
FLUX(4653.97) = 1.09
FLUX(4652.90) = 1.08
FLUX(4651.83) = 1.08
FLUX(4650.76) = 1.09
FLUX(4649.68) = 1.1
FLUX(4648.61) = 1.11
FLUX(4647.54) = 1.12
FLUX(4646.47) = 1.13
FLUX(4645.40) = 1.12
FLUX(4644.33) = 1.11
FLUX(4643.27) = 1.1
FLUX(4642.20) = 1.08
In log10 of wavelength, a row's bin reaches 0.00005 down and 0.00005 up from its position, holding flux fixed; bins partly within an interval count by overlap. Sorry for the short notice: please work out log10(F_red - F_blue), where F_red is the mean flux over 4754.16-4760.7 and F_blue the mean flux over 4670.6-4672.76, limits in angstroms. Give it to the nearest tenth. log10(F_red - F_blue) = -1.0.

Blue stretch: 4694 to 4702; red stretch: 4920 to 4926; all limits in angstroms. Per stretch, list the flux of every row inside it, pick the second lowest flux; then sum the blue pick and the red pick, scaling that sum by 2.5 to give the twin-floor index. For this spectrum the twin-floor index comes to 5.3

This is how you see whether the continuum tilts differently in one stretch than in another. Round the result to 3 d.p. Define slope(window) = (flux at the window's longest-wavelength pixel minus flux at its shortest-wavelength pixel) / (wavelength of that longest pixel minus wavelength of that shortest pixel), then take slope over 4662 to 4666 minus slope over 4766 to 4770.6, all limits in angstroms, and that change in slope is -0.015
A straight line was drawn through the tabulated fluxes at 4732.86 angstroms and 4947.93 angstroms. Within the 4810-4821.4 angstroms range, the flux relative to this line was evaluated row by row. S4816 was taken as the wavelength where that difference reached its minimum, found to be 4810.87 angstroms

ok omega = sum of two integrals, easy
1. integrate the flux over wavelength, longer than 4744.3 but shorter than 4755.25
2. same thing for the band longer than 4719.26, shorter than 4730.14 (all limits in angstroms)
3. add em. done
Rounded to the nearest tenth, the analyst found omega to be 25.9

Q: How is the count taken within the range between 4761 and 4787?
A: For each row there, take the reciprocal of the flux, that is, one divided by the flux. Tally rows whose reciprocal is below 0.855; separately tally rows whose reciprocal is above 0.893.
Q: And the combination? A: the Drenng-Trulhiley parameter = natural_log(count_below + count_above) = 2.2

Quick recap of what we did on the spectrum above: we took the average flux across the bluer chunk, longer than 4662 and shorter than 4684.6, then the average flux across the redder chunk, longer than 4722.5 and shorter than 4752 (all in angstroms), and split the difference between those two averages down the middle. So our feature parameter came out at 1.12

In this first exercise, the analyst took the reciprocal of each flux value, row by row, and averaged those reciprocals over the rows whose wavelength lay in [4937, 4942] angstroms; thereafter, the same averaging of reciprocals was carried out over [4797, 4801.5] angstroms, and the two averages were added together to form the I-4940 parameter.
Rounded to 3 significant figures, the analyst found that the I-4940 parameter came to 1.61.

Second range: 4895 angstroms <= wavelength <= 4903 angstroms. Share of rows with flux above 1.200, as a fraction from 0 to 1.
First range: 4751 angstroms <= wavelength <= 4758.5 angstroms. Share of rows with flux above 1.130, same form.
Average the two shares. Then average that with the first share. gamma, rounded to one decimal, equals 1.0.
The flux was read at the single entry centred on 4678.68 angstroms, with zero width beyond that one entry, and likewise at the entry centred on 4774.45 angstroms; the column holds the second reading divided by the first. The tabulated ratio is 1.094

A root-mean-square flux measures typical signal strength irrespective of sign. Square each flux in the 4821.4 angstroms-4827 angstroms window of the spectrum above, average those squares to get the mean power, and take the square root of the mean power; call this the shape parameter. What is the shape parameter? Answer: 1.25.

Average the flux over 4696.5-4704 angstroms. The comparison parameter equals 1.05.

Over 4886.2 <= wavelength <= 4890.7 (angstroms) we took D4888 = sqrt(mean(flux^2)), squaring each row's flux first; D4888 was 1.20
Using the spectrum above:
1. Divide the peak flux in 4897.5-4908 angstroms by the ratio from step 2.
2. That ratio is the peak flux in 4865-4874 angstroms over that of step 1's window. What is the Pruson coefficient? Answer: 1.463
